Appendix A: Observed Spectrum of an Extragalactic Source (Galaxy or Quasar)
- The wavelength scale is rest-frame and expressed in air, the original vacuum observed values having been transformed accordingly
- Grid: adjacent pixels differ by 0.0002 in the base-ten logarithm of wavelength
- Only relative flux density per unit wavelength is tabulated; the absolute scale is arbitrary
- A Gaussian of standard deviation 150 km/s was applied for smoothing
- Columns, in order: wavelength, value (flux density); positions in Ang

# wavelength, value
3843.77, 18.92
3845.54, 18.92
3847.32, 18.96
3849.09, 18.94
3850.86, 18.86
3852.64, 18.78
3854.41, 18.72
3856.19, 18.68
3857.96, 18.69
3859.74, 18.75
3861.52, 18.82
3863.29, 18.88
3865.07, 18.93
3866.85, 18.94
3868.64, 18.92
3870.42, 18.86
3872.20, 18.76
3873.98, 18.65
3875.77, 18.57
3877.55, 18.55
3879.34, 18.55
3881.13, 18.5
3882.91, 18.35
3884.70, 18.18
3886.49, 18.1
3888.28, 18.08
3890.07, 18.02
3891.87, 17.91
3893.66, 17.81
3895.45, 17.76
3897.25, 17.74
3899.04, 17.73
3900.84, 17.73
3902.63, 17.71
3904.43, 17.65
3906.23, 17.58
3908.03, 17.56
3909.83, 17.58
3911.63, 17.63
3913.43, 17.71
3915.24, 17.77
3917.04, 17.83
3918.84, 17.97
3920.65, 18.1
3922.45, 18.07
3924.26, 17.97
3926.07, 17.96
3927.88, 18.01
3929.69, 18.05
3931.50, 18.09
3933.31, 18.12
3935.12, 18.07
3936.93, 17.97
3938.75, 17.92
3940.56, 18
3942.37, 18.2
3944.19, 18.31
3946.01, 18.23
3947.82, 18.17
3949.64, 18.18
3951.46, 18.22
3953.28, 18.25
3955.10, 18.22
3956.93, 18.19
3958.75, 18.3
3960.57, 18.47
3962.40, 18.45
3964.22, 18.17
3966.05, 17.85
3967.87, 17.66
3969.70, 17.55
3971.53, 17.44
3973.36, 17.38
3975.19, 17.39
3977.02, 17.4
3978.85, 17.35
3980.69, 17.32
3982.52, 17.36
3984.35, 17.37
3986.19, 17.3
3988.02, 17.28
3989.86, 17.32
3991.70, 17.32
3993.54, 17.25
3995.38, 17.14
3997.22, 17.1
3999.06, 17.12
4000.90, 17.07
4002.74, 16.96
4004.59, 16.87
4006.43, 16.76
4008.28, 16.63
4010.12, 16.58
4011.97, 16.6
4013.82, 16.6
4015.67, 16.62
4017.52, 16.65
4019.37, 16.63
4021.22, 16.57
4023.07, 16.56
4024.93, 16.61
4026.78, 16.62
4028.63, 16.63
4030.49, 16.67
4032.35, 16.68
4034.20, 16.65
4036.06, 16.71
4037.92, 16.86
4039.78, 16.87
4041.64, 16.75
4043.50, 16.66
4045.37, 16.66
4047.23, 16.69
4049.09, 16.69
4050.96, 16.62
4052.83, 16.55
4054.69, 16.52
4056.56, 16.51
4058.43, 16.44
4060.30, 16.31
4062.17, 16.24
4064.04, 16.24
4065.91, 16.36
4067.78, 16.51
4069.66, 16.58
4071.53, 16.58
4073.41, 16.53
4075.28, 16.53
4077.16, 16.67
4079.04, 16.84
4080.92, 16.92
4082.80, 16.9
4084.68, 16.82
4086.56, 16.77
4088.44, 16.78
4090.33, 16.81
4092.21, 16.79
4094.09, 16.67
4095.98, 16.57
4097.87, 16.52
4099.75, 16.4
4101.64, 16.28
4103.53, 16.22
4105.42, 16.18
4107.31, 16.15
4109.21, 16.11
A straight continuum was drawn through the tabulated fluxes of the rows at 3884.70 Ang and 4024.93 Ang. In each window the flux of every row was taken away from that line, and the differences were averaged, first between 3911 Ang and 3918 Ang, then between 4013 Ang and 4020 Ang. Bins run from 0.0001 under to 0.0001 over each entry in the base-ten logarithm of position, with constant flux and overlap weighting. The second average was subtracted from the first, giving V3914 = 0.0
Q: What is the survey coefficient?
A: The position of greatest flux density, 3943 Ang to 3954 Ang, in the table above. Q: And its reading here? 3944.19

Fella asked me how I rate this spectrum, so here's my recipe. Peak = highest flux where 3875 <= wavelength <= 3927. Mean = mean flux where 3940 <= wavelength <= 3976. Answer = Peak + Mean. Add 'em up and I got 36.6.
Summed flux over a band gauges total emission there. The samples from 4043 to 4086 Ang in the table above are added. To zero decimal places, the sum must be 381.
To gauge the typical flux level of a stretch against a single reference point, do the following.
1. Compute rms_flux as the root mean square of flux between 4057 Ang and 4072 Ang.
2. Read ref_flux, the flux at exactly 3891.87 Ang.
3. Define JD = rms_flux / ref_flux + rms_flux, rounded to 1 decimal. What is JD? 17.3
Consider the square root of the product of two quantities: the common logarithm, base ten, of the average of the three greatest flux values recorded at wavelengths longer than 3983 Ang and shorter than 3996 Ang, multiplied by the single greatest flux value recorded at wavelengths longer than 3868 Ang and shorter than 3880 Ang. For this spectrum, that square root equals 4.84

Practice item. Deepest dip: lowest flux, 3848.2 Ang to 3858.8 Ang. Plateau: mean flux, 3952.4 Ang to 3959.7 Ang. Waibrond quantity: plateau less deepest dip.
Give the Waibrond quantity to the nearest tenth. -0.4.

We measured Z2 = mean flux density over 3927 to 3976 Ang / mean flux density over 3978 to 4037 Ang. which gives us 1.067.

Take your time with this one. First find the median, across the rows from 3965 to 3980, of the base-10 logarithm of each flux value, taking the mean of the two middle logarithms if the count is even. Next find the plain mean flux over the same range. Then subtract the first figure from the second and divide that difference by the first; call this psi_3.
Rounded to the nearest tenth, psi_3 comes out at 13.1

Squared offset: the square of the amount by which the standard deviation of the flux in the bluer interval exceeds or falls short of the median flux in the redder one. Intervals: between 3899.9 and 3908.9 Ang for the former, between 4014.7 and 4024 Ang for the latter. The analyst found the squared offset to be 274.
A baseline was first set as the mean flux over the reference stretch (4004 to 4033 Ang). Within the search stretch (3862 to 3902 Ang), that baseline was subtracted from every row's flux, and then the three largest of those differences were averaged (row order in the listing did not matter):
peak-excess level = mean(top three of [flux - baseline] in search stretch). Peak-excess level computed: 2.3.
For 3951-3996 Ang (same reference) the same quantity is 1.8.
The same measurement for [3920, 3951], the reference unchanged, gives 1.6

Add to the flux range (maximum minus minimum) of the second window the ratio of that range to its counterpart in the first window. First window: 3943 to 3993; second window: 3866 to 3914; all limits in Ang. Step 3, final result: 2.54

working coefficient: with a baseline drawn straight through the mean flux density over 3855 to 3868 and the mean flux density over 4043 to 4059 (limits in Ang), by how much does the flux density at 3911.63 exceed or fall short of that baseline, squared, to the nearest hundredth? 0.35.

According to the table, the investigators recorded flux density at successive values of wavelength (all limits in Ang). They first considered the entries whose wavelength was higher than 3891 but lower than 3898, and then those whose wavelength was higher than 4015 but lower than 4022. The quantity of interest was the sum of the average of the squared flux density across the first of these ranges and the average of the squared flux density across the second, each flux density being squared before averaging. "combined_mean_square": 593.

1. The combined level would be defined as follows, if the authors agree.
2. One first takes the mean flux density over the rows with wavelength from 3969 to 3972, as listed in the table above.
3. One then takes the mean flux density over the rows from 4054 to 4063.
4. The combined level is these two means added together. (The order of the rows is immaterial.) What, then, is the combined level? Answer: 33.9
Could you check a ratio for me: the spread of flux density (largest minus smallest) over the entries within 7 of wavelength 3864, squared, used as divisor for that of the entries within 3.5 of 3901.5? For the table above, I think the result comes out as 1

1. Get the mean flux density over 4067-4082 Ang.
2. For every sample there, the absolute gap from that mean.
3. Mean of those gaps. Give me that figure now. 0.12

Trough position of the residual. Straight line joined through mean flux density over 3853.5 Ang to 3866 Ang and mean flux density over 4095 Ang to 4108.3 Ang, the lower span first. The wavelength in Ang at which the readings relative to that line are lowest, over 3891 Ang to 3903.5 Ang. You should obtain 3897.25 Ang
